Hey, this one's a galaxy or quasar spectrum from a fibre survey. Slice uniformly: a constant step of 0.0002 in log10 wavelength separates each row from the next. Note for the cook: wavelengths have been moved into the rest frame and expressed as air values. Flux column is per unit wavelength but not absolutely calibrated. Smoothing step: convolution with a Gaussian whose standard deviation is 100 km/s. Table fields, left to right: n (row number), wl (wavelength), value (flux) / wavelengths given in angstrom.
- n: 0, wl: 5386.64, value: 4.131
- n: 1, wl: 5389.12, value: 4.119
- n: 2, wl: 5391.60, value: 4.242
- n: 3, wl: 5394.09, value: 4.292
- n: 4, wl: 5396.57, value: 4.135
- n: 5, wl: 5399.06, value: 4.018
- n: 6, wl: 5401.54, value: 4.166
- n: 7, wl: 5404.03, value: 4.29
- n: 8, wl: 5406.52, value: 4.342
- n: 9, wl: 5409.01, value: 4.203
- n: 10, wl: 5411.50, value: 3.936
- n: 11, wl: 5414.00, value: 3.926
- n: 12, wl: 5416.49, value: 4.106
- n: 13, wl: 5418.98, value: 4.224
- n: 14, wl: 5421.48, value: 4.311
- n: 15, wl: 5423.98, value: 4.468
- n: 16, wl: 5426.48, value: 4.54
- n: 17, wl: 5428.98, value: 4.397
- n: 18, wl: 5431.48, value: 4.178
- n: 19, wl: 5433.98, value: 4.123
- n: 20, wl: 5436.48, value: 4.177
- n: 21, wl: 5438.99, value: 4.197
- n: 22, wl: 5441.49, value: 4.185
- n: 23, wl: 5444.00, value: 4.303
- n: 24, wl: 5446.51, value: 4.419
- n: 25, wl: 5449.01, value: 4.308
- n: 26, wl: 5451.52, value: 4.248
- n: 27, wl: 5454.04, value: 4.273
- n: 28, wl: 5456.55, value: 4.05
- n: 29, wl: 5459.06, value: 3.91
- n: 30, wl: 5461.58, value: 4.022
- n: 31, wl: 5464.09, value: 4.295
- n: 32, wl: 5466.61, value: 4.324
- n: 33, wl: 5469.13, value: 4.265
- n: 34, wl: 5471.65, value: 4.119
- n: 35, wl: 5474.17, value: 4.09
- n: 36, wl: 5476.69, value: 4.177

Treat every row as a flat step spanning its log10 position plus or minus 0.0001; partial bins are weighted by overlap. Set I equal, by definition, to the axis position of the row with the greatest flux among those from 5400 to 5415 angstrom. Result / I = 5406.52 angstrom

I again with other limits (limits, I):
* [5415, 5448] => 5426.48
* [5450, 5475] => 5466.61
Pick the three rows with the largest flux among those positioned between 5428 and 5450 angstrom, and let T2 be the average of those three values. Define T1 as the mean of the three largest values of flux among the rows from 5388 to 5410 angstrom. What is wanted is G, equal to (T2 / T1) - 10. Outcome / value -8.98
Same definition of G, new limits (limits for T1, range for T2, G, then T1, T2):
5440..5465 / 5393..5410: -9.01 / 4.34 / 4.31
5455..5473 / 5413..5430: -8.96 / 4.29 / 4.47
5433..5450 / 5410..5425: -9.00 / 4.34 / 4.33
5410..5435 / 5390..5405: -9.04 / 4.47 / 4.27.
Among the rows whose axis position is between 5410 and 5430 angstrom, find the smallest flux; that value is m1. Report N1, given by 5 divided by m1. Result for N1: 1.27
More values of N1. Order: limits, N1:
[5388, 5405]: 1.24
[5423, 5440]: 1.21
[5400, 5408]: 1.20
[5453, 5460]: 1.28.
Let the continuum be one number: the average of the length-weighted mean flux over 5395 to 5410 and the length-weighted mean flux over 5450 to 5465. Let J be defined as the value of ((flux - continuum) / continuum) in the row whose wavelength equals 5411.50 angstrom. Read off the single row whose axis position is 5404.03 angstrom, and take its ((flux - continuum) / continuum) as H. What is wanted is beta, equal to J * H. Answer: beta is -0.0017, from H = 0.030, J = -0.05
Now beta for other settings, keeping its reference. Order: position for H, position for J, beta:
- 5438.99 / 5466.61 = 0.0003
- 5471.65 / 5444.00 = -0.0004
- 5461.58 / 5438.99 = -0.0003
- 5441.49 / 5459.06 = -0.0003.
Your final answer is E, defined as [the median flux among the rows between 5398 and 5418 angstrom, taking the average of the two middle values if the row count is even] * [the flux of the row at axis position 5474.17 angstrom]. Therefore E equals 16.9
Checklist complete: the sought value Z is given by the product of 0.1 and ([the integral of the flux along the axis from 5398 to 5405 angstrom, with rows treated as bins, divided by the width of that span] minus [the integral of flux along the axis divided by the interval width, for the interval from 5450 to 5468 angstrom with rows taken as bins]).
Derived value 0.000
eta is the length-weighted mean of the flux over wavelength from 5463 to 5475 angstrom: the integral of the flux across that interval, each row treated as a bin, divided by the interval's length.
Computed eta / 4.22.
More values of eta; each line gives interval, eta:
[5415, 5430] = 4.33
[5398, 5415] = 4.13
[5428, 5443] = 4.21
